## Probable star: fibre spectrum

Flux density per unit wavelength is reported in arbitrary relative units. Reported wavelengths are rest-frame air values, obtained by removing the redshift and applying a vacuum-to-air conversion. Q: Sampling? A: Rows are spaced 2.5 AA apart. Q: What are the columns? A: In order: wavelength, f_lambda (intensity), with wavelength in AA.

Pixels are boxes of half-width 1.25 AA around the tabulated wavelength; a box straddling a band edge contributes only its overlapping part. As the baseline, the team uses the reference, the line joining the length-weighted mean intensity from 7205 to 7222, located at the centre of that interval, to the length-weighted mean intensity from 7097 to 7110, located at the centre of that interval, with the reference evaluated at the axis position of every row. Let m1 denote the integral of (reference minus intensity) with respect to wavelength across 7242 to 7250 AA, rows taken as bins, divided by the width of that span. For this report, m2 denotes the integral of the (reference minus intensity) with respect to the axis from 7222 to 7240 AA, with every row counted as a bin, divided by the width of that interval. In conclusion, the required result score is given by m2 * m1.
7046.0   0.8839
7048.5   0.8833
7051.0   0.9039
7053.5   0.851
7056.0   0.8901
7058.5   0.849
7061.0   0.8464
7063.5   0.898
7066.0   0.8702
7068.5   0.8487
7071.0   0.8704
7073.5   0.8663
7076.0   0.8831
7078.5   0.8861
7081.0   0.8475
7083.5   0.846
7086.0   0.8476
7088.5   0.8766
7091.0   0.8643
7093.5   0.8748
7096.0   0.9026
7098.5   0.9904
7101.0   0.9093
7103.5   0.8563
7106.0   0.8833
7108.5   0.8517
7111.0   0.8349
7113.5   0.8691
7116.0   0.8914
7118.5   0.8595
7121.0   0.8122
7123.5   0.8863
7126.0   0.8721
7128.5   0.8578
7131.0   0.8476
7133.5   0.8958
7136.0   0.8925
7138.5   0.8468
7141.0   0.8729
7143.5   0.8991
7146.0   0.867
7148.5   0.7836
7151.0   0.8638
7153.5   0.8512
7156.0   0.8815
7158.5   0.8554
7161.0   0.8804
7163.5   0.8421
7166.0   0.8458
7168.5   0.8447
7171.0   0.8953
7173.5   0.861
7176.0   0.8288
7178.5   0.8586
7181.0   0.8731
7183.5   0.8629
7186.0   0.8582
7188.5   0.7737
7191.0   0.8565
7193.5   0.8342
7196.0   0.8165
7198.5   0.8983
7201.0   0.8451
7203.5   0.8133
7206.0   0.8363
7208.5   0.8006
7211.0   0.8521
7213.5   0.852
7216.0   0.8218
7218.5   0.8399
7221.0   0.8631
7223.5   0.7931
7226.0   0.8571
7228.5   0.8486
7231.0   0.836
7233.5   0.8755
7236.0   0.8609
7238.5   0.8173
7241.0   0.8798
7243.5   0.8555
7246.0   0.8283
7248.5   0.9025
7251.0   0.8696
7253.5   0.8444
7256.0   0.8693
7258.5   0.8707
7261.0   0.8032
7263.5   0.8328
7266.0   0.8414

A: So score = 0.0006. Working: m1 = -0.04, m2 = -0.014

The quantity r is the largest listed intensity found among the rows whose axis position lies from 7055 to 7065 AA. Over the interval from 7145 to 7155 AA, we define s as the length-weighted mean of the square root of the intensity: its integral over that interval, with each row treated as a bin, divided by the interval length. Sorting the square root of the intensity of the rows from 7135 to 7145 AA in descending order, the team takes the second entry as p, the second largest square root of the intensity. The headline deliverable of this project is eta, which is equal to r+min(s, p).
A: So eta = 1.815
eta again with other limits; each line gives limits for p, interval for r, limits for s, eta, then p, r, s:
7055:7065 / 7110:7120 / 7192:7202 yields 1.813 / 0.943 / 0.8914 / 0.921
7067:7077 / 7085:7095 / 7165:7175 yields 1.805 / 0.933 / 0.8766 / 0.928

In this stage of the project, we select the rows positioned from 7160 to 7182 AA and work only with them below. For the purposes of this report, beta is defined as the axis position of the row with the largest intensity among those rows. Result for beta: 7171.0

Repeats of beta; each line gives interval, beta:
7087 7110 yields 7098.5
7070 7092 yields 7078.5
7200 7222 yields 7221.0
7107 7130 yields 7116.0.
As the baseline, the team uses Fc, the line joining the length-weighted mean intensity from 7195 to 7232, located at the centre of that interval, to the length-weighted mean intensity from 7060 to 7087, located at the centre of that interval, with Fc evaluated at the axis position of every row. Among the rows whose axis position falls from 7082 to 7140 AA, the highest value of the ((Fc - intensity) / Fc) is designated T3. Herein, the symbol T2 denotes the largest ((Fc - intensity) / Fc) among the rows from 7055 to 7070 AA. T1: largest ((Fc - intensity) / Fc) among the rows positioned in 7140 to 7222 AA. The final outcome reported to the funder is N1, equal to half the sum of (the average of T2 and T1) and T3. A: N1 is 0.052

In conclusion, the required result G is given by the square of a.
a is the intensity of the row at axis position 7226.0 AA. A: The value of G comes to 0.735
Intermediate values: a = 0.8571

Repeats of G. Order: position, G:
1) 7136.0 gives 0.797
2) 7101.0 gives 0.827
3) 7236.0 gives 0.741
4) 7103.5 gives 0.733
